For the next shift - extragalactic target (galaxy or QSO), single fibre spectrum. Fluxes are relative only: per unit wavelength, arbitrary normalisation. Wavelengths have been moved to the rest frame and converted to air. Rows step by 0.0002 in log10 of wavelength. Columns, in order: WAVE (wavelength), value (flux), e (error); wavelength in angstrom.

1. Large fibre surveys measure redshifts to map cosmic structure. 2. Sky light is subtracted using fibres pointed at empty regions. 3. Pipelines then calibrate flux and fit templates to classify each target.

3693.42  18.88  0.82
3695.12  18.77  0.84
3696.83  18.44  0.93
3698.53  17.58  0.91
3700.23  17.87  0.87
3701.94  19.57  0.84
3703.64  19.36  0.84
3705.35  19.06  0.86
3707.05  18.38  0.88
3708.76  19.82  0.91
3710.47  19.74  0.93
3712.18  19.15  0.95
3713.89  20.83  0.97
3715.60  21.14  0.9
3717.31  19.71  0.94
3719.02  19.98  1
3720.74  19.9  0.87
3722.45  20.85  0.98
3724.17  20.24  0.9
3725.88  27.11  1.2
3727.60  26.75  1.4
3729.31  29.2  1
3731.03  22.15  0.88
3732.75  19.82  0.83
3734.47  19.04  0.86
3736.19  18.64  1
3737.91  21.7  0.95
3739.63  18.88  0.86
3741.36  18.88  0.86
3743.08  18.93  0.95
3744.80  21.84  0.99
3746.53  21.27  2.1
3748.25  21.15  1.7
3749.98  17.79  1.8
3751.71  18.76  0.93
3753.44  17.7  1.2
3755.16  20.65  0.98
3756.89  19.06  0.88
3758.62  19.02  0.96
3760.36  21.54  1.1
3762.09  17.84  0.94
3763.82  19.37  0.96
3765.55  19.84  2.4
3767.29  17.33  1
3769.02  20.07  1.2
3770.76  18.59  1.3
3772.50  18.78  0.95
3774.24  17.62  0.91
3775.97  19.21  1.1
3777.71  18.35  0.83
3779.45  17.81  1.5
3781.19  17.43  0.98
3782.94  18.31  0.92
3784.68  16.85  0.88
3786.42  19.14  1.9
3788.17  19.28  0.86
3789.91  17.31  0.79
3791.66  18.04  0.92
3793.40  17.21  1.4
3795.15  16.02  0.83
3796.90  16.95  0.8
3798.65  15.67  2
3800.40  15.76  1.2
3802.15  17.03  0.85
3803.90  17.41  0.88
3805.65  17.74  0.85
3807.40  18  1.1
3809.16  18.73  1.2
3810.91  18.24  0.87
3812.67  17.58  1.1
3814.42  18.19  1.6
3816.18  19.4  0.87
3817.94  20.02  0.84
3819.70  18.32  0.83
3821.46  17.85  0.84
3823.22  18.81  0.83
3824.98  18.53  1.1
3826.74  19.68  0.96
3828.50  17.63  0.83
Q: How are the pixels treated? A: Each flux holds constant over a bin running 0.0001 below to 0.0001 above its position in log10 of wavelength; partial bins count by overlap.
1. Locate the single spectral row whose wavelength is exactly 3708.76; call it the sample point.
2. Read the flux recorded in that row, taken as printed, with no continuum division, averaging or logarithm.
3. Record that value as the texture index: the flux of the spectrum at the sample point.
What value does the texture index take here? 19.82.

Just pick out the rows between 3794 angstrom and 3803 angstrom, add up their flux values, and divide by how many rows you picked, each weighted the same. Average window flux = 16.3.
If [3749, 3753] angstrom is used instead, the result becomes 18.3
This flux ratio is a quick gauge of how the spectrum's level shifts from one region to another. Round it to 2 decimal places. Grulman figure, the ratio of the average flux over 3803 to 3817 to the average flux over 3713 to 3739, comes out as 0.83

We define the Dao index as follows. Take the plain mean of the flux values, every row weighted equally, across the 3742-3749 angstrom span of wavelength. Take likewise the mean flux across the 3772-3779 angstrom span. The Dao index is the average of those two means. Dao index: 19.6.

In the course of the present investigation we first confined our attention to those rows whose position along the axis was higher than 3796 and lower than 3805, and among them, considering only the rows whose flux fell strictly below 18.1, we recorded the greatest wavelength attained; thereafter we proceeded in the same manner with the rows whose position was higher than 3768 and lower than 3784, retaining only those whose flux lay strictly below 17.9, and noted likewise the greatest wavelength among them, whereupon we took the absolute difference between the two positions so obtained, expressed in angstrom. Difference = 22.7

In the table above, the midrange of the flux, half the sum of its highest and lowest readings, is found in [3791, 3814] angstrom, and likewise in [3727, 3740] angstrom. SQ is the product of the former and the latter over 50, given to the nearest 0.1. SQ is 8.2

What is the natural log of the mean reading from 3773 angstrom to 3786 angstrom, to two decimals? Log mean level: 2.89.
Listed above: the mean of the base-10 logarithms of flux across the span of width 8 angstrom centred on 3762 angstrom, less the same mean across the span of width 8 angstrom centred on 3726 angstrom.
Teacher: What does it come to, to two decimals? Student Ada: -0.10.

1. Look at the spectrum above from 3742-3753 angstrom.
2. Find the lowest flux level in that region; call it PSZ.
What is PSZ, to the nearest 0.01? 17.79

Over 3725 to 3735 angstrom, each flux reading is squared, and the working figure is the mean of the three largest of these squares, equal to 768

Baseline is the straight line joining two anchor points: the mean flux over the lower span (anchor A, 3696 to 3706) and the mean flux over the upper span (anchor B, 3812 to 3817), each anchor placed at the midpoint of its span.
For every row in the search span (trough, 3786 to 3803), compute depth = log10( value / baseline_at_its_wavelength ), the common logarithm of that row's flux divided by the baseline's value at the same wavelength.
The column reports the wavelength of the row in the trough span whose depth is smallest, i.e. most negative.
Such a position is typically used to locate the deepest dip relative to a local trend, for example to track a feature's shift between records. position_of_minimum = 3798.65 angstrom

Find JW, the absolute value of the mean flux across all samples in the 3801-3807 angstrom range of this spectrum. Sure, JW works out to 17.4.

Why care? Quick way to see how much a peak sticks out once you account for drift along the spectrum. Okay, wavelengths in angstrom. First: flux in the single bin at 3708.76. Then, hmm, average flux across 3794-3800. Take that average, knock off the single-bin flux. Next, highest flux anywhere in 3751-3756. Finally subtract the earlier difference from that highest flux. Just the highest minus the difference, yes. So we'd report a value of 24.3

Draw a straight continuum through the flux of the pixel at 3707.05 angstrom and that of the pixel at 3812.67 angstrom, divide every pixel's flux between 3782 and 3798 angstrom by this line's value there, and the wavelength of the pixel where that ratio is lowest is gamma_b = 3795.15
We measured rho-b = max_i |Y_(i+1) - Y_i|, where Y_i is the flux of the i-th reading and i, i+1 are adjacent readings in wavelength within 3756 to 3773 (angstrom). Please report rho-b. 3.7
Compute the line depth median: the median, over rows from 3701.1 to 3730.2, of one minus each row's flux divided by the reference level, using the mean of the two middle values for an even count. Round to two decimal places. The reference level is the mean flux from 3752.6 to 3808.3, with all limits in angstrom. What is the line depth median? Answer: -0.10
